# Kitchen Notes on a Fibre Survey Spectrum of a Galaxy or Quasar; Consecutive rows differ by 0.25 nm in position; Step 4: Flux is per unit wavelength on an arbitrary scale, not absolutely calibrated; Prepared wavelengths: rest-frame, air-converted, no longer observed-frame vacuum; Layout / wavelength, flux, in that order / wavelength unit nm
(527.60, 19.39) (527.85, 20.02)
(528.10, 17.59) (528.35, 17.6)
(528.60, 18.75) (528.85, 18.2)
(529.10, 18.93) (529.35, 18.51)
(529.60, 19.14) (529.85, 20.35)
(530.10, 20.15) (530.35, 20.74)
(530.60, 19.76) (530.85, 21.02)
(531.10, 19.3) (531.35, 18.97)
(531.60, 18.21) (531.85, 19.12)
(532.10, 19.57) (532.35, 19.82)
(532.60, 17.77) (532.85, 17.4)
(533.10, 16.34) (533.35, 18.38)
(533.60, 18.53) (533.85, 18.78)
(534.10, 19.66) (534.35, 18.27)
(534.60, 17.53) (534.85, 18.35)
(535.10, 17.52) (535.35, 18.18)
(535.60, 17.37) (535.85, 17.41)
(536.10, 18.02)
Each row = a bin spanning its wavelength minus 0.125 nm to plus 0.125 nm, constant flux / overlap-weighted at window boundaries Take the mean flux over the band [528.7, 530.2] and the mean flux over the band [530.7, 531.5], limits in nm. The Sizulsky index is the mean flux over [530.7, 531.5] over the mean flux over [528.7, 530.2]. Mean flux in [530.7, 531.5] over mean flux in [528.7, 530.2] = 1.03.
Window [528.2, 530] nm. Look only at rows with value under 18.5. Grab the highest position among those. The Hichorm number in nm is 528.85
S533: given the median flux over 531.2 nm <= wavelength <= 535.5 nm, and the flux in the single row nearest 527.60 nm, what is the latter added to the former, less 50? -12.3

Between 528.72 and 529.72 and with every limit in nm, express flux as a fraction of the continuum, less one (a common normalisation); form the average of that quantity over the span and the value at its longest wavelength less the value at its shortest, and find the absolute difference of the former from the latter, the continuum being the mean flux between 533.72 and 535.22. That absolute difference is 0.033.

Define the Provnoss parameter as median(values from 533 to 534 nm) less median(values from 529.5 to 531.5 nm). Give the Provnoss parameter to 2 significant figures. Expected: -1.5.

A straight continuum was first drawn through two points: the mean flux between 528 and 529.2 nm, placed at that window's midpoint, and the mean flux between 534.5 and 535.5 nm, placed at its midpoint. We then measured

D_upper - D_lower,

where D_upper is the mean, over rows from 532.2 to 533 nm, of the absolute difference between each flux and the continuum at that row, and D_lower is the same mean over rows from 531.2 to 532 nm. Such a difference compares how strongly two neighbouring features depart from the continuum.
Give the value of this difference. 0.2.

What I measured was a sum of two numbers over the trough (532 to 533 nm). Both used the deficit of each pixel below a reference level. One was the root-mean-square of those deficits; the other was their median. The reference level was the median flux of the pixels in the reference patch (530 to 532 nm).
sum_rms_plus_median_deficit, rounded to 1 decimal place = 2.2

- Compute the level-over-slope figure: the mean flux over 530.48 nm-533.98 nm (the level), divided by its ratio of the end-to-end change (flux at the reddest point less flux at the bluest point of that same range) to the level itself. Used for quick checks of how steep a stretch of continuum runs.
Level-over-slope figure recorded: -360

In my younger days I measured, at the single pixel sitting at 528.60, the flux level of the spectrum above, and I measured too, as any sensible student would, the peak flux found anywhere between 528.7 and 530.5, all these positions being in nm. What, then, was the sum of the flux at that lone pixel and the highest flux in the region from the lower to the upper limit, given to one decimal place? 39.5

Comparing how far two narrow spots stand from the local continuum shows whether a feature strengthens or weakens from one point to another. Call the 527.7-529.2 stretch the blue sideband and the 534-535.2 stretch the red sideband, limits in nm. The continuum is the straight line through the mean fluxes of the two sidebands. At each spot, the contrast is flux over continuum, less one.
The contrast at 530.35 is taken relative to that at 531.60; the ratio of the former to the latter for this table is -13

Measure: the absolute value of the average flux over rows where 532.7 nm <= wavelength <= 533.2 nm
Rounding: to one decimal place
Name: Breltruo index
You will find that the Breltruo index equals 16.9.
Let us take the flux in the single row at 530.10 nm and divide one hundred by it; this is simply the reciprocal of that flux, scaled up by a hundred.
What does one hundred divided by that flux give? 5.0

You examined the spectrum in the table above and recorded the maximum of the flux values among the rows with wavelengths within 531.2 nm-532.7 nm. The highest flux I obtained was 19.82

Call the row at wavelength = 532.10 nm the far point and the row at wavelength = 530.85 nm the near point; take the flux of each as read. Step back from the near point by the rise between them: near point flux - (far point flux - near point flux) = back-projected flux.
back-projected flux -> 22.5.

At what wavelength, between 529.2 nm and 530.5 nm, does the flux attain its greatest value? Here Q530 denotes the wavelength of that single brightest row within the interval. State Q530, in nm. 530.35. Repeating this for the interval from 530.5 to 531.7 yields 530.85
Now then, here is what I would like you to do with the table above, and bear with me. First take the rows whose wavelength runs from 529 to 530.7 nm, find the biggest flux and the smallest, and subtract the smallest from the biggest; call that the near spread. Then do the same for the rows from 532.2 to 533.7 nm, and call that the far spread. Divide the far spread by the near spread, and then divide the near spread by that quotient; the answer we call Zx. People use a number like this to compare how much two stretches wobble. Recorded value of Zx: 1.4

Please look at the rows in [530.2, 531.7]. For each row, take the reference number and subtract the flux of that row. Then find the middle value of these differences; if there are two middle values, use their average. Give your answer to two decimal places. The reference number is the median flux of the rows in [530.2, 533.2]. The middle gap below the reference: -0.32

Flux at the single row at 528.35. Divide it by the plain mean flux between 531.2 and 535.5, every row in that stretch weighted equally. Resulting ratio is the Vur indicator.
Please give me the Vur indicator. 0.96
